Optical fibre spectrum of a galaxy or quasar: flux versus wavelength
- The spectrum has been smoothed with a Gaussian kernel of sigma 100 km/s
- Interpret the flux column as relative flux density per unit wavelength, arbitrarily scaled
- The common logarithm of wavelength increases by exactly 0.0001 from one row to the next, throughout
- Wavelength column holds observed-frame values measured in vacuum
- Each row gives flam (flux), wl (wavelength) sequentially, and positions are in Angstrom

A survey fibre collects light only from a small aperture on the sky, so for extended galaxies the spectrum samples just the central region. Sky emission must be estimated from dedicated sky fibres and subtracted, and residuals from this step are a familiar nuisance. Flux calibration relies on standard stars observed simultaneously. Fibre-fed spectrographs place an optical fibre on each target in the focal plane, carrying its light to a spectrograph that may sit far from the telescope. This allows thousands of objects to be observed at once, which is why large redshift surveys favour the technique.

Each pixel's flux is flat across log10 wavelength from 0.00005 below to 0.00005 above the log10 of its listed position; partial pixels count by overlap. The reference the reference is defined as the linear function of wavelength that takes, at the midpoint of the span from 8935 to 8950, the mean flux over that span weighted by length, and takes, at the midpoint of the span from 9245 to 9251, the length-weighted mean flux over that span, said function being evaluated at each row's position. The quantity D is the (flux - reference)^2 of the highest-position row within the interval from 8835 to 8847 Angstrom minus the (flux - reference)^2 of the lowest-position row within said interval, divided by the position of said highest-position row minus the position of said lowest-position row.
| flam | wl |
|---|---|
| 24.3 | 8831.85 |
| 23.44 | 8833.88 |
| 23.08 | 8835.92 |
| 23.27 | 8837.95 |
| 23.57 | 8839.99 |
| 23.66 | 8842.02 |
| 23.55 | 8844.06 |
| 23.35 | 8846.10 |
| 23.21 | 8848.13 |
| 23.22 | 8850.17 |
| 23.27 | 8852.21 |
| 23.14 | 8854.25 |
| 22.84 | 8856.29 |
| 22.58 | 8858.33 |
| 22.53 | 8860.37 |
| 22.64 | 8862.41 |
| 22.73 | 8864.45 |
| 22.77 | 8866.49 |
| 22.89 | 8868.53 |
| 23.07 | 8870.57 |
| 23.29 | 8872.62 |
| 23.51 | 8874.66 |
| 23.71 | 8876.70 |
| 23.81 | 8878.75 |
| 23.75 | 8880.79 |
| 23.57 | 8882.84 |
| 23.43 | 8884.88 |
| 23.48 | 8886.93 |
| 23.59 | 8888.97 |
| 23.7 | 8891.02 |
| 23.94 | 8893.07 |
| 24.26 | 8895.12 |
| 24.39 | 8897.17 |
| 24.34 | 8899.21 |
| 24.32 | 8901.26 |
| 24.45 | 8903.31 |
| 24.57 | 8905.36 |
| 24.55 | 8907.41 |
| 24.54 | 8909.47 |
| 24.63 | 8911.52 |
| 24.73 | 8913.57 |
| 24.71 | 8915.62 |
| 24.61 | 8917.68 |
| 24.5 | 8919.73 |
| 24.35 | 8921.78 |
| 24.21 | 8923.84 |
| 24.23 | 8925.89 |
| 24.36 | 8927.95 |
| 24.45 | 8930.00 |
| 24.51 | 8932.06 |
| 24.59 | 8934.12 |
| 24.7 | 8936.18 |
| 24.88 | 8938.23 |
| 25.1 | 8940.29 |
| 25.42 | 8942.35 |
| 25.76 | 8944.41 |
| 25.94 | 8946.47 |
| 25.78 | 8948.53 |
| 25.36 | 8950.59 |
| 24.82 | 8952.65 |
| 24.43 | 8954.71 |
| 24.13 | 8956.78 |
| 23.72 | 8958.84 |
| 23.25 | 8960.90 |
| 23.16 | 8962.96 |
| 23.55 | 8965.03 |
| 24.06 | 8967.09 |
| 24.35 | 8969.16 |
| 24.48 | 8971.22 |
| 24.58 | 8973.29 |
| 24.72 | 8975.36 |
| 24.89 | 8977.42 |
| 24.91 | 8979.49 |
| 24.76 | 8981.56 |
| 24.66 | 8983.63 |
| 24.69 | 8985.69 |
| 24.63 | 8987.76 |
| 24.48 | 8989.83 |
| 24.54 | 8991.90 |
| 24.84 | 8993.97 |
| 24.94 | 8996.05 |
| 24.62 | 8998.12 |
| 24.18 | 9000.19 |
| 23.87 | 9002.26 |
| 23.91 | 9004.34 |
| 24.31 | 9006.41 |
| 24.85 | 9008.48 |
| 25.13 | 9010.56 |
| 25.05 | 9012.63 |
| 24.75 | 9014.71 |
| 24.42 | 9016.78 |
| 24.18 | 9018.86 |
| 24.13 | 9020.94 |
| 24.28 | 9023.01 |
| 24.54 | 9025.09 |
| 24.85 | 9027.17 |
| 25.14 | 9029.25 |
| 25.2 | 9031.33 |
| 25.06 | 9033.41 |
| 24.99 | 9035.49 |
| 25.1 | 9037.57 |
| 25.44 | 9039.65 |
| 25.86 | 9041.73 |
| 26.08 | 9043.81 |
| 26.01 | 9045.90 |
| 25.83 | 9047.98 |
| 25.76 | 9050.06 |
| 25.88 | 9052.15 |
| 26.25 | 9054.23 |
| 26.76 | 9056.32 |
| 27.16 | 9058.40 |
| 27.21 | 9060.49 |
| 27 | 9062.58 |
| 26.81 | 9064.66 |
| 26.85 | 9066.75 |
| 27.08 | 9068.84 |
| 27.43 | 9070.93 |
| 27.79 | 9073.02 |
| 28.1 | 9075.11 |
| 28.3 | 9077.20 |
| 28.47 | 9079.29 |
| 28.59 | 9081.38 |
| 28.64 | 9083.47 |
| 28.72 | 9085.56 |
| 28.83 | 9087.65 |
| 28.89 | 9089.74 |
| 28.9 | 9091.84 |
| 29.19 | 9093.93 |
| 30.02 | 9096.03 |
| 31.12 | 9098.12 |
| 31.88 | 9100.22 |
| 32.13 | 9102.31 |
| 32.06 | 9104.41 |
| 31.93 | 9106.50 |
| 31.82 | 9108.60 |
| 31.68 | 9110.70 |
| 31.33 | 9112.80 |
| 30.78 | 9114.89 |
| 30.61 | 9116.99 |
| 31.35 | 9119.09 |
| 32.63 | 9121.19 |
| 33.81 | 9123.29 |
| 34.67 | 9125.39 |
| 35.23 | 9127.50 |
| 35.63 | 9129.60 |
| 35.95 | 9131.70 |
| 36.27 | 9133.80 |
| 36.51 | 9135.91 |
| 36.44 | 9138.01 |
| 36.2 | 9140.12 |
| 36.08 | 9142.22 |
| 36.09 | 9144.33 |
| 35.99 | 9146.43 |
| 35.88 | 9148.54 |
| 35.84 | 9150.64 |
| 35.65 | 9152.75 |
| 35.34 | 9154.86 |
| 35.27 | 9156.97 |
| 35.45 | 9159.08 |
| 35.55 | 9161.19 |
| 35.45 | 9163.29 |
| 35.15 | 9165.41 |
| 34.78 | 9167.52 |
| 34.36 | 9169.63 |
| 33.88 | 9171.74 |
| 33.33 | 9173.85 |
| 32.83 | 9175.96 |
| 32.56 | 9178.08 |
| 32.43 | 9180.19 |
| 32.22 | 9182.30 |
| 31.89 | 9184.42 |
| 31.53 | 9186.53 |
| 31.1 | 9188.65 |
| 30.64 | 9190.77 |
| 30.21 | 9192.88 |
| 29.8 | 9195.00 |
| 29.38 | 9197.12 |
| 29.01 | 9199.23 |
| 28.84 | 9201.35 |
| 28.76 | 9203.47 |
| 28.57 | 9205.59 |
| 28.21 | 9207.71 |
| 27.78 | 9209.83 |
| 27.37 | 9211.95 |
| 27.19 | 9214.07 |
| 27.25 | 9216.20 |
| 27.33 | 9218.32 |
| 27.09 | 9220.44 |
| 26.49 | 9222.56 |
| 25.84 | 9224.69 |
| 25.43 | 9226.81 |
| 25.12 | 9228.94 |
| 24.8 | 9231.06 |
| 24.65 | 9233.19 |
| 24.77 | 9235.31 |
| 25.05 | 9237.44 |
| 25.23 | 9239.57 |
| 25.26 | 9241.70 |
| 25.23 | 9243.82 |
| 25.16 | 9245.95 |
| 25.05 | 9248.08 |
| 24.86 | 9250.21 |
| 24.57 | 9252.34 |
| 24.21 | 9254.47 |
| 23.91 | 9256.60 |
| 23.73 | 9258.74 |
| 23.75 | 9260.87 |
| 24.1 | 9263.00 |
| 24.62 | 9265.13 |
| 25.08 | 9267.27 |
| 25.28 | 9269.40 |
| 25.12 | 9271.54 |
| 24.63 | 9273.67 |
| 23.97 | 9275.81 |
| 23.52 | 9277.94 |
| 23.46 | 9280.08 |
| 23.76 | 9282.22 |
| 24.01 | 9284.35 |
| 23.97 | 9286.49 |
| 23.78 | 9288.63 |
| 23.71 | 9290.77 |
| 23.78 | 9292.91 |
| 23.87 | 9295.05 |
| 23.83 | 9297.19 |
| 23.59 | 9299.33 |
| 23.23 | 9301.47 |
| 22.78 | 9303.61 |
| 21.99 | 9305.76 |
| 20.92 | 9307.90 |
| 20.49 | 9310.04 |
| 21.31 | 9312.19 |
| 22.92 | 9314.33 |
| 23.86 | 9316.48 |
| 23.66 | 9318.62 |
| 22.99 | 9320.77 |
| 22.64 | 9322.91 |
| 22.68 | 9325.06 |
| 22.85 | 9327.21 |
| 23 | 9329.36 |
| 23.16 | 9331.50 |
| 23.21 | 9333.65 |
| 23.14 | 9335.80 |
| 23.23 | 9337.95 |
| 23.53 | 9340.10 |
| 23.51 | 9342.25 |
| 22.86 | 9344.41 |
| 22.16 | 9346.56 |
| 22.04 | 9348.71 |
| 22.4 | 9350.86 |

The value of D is -0.13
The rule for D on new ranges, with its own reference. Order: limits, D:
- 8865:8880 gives -0.37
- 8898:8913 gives -0.05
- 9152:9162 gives -0.22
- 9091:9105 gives 2.67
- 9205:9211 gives -1.15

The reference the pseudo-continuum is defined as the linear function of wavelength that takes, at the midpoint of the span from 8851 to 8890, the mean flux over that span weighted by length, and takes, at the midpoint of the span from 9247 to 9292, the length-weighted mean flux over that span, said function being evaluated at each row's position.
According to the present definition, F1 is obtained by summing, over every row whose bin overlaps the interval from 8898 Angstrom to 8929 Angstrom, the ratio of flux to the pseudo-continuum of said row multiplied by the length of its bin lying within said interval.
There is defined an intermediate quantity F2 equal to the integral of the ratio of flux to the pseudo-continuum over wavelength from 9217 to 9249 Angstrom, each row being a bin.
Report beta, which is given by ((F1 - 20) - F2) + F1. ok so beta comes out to 11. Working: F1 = 32.6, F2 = 34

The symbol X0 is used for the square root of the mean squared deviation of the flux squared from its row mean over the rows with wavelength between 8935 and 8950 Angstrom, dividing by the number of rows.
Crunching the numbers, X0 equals 23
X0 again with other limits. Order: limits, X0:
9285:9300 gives 5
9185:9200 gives 51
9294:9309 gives 45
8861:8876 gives 14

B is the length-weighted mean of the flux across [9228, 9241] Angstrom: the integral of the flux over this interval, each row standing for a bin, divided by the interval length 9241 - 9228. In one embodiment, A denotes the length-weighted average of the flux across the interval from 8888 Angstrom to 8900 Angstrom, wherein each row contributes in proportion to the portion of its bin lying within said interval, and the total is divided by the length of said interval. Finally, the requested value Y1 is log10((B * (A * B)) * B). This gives 5.57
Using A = 24.0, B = 24.9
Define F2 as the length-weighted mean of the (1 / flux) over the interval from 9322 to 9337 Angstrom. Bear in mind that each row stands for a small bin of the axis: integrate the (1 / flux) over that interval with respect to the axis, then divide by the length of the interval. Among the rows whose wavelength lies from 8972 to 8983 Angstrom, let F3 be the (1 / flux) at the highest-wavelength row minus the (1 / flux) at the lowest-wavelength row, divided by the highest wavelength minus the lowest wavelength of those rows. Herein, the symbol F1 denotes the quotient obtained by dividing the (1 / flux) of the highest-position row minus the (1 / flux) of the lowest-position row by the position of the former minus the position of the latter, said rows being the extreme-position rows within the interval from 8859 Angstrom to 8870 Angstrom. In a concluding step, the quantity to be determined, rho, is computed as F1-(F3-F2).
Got 0.044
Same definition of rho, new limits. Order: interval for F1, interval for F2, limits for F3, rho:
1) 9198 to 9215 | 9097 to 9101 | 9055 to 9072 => 0.032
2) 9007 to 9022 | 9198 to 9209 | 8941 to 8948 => 0.035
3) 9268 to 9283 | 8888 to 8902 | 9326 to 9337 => 0.042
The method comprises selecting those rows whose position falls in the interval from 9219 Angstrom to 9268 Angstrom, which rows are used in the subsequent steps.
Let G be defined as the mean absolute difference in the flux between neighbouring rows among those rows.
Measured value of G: 0.27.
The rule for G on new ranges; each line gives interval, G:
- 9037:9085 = 0.23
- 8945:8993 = 0.23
